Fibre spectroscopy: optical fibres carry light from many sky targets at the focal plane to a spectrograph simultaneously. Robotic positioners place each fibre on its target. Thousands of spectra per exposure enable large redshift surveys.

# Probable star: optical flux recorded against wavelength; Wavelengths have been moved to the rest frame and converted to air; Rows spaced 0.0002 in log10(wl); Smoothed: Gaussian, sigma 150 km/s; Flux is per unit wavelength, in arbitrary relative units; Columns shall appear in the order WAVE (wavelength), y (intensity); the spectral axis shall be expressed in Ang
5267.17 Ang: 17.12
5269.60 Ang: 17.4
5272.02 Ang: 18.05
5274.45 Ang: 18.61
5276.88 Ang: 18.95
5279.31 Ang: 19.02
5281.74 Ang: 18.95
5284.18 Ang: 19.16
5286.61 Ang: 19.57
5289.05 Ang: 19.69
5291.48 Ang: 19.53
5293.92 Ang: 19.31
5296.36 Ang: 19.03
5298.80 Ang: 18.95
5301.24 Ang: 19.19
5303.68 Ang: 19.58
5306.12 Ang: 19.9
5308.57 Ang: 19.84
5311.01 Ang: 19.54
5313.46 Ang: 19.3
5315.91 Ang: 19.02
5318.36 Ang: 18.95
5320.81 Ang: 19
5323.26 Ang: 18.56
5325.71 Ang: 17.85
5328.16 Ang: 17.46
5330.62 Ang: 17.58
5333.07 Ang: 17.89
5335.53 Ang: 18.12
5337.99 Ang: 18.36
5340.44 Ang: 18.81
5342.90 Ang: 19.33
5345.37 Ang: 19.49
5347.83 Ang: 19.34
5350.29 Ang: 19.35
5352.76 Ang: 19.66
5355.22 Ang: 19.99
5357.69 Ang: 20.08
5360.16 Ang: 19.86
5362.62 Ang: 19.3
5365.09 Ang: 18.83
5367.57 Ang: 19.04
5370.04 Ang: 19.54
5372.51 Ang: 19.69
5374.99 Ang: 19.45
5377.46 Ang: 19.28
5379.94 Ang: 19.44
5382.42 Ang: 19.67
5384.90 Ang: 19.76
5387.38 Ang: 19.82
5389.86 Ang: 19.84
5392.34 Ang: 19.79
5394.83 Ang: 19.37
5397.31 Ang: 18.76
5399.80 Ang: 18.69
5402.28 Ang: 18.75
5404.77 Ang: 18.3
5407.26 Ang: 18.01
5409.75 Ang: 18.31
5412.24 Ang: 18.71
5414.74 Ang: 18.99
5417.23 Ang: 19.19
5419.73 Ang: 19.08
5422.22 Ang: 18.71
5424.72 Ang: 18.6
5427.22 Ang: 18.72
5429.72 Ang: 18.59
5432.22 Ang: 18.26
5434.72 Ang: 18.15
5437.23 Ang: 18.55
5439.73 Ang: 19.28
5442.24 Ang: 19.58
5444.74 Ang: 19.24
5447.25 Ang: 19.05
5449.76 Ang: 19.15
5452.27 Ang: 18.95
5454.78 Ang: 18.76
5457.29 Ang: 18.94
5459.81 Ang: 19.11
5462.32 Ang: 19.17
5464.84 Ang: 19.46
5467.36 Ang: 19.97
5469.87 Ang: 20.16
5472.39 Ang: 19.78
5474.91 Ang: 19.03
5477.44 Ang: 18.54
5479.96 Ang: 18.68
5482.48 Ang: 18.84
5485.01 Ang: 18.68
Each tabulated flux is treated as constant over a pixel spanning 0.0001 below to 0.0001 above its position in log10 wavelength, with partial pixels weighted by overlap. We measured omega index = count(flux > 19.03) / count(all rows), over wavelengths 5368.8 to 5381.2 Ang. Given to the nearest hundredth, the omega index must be 1.00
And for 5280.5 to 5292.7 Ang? 0.80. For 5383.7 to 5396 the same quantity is 1.00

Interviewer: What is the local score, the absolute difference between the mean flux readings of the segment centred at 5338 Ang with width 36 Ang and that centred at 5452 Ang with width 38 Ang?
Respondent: 0.45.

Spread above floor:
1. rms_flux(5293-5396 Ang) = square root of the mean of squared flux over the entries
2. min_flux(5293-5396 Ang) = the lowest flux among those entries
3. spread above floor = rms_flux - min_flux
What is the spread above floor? 1.7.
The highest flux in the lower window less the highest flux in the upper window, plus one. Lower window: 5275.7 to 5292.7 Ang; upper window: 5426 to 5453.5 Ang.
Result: 1.1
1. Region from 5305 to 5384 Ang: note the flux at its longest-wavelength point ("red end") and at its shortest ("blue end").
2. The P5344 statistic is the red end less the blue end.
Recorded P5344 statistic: -0.23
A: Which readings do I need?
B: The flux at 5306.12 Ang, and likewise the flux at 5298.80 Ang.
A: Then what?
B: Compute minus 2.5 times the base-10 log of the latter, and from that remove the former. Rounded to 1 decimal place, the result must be -23.1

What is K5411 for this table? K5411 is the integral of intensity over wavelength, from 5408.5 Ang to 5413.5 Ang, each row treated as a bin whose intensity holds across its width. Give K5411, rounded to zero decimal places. 92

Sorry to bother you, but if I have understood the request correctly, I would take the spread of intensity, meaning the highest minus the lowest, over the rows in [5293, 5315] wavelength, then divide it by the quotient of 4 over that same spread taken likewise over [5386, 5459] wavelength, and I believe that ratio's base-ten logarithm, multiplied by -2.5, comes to 0.90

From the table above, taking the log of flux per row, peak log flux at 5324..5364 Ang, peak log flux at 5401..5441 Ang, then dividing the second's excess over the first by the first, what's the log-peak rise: -0.014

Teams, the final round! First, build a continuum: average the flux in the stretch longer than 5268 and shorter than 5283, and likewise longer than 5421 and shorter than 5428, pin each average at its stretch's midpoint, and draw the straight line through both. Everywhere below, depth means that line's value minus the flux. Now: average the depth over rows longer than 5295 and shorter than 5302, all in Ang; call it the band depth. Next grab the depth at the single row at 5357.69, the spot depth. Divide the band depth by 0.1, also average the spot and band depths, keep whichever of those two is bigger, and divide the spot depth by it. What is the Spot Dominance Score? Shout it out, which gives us 1.5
